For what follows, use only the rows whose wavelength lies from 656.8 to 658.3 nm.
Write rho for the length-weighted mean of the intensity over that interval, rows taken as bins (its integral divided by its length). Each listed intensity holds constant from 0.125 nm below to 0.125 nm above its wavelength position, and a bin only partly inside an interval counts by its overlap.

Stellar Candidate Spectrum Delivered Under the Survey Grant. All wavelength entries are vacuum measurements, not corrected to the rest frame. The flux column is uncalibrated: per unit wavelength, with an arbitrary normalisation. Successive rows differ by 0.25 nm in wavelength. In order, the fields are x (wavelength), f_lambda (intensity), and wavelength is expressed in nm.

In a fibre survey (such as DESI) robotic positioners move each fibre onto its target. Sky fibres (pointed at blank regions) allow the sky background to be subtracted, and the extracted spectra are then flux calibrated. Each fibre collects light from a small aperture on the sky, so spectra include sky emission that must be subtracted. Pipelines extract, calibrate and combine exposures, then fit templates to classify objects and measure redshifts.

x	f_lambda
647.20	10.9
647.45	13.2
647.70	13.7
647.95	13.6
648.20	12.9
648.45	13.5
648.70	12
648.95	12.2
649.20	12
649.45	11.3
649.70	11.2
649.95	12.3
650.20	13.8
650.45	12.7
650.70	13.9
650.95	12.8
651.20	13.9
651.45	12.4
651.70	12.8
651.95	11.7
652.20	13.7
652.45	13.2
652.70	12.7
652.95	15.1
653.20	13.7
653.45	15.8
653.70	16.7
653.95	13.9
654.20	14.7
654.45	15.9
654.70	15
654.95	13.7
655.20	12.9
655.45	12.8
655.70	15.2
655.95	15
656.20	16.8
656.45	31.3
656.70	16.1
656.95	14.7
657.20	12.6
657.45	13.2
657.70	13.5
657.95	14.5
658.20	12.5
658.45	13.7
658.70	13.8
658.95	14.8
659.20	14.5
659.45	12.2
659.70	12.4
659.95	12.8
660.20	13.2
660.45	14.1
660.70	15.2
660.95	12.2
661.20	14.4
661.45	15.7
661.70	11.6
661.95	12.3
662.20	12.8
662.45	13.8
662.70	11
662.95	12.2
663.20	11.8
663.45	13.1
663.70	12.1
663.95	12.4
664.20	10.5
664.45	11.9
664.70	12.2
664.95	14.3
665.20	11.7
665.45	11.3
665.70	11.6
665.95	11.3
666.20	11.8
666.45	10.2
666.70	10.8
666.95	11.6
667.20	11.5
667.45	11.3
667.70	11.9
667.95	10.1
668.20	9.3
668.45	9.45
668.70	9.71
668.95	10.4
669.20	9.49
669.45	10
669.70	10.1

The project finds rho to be 13.6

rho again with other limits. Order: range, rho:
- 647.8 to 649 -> 12.9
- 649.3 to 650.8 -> 12.5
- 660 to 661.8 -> 13.8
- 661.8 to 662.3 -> 12.5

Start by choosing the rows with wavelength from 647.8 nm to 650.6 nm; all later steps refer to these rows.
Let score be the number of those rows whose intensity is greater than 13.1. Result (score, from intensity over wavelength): 3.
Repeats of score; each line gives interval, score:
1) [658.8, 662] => 7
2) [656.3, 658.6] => 7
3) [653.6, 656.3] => 9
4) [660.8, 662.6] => 3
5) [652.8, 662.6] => 28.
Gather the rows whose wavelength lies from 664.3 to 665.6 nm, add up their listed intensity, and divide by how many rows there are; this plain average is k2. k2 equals 12.3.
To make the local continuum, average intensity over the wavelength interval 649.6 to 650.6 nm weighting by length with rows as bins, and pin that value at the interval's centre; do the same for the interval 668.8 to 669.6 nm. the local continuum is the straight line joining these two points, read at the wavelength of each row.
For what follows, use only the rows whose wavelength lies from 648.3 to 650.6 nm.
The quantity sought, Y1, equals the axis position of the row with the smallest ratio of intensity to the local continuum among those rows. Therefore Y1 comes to 649.70 nm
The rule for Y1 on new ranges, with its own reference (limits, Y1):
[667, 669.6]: 668.20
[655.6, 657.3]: 657.20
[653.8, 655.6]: 655.45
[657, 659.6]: 659.45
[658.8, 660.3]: 659.45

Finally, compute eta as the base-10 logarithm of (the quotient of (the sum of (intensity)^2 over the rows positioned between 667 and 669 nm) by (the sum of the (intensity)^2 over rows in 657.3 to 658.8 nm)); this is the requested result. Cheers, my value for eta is -0.1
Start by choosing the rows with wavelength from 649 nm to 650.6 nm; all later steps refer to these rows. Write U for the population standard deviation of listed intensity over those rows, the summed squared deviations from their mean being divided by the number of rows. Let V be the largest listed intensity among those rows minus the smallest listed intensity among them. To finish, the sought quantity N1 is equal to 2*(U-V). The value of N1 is -3.44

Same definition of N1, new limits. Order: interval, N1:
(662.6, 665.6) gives -5.72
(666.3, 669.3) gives -3.44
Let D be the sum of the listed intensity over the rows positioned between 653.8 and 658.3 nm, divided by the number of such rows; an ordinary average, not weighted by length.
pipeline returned 15.2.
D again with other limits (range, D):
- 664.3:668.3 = 11.4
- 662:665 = 12.3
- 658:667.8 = 12.5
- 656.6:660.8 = 13.8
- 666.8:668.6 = 10.7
